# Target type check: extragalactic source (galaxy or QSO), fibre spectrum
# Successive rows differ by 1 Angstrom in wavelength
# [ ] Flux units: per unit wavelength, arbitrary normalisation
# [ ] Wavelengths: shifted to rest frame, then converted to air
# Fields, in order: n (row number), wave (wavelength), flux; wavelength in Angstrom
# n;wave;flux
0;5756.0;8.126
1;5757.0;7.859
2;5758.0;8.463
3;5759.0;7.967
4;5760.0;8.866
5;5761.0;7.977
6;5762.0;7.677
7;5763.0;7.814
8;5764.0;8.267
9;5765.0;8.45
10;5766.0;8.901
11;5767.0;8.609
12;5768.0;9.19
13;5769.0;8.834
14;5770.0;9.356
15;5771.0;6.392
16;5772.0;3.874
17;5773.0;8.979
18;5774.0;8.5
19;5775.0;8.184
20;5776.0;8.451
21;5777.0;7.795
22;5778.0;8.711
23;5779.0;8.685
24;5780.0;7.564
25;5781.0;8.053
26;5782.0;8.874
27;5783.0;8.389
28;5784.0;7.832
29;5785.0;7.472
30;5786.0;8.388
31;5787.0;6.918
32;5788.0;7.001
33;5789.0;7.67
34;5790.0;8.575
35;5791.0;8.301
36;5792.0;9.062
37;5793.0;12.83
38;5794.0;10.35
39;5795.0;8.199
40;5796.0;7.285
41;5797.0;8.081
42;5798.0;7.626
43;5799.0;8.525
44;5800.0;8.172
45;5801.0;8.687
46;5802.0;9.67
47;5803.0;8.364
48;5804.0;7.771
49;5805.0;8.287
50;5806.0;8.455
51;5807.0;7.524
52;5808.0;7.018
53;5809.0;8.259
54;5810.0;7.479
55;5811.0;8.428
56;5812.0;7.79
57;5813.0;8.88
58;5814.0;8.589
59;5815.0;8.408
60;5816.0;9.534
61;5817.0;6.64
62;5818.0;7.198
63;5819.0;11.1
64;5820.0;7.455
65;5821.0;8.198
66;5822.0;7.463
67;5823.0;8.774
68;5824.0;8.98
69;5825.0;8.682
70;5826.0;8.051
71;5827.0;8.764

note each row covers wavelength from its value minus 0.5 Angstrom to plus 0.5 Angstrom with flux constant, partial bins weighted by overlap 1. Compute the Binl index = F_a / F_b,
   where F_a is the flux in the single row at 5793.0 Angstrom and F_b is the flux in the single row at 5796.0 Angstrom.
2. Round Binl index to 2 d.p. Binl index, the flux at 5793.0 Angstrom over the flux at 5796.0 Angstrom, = 1.76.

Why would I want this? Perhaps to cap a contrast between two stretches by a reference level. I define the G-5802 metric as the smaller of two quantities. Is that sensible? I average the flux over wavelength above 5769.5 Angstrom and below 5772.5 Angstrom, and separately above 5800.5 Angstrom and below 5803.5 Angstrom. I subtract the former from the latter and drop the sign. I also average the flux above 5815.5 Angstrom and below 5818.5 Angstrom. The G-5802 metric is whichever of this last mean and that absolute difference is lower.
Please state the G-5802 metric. 2.4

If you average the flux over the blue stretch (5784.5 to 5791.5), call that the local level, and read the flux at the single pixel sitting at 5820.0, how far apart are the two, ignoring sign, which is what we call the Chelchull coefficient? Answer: 0.3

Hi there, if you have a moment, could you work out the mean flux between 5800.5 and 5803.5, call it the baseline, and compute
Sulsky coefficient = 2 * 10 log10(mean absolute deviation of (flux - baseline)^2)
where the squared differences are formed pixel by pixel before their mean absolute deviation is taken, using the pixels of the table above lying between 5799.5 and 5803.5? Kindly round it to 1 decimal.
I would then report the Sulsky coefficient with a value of -14.2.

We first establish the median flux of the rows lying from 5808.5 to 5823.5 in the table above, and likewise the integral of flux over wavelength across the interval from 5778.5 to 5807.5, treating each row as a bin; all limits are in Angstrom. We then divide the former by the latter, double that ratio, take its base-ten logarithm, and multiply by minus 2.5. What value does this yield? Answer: 2.92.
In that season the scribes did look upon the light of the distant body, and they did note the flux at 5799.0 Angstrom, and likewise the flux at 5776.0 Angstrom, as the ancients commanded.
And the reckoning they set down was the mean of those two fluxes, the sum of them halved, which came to 8.49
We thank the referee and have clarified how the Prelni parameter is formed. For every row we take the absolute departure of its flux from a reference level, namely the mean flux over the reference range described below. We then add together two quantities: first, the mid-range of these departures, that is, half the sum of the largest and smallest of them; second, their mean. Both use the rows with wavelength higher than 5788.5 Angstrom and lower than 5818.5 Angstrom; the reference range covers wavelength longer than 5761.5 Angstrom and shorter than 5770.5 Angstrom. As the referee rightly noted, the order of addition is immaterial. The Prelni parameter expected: 2.9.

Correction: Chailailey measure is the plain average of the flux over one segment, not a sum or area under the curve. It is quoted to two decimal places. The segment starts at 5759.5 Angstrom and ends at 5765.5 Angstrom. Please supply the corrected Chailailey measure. 8.18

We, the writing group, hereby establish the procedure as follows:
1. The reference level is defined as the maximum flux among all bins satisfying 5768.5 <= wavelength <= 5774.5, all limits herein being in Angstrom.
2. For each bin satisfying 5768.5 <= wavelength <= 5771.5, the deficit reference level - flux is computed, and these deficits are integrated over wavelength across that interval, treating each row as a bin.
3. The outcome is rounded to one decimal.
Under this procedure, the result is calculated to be 3.5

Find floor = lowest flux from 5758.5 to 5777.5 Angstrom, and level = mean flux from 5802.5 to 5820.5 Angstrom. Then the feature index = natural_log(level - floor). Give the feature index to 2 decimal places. 1.46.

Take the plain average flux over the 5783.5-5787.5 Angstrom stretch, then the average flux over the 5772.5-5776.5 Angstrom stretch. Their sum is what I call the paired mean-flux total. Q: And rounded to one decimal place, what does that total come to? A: 16.2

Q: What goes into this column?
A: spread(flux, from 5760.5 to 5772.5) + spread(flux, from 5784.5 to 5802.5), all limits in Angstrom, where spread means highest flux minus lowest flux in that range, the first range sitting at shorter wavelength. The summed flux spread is 11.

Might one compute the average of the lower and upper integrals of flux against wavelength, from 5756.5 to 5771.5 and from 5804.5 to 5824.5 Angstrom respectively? 145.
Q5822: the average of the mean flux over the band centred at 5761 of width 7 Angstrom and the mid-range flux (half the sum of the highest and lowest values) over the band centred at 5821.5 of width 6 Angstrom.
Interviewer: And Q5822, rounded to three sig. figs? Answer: 8.71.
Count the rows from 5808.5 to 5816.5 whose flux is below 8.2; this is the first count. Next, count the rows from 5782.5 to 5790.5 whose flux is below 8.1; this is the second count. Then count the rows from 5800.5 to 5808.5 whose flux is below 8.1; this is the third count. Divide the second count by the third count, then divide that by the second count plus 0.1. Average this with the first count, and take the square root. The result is 1.08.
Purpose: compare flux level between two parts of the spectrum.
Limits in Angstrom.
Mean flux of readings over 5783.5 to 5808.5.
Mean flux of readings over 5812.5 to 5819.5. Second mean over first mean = 1.04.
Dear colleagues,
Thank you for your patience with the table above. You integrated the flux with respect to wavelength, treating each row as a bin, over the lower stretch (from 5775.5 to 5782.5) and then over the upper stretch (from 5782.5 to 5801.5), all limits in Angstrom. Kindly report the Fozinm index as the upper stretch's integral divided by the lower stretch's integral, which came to 2.7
